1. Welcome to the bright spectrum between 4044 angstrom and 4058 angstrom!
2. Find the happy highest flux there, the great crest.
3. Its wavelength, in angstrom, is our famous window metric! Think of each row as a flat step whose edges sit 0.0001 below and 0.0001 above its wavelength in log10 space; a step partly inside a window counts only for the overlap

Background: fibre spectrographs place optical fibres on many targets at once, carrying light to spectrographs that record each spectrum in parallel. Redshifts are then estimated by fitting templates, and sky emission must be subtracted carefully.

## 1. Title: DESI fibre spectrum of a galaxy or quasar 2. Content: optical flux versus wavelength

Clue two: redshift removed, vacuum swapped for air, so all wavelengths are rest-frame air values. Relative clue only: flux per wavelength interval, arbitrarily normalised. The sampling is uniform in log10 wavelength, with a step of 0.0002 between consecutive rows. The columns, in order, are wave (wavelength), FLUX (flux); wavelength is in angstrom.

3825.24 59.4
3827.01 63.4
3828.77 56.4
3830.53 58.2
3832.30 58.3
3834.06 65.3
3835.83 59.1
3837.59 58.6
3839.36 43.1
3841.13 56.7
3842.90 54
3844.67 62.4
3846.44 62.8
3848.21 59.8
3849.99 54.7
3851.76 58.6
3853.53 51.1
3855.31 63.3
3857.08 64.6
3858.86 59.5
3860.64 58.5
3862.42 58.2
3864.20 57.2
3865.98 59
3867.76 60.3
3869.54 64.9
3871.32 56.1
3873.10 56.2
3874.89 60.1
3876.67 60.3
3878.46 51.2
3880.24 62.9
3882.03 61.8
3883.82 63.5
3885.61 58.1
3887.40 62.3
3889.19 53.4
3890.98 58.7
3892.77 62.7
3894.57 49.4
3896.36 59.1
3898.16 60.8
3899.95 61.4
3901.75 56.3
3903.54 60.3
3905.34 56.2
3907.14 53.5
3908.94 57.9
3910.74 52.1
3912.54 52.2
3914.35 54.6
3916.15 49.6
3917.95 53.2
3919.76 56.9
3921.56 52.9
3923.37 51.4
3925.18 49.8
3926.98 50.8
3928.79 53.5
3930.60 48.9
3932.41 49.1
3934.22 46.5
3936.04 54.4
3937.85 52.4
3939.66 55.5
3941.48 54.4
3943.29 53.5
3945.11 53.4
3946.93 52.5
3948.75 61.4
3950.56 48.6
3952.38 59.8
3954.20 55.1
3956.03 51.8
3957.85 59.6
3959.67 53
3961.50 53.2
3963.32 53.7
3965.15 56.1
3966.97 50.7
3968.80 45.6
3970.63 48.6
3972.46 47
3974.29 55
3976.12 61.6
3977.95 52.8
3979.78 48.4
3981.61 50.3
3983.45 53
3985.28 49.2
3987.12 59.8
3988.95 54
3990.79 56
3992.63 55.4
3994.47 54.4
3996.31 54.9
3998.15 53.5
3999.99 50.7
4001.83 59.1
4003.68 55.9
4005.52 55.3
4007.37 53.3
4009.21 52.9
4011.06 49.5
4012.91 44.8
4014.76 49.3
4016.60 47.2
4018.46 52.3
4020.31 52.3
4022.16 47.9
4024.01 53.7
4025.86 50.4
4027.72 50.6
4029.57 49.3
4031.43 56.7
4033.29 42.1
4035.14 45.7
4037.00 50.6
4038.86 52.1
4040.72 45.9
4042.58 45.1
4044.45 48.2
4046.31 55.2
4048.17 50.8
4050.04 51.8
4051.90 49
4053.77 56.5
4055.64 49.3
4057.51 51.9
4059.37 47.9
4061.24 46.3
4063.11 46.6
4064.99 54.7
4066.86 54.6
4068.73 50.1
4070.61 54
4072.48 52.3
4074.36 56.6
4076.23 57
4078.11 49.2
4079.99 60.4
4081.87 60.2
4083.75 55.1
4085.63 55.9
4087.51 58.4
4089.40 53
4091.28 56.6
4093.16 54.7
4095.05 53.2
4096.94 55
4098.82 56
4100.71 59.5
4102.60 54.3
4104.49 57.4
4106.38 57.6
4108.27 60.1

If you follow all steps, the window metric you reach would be 4053.77 angstrom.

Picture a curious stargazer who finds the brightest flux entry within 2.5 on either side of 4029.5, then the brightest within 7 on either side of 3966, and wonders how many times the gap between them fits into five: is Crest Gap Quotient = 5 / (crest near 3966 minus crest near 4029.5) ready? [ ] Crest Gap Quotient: -8.3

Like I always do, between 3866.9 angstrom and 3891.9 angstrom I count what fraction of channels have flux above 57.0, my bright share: 0.7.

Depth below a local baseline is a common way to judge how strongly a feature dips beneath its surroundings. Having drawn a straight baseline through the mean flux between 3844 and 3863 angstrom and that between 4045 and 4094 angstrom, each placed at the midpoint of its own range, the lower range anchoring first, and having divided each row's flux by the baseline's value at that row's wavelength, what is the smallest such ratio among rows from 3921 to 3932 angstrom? 0.854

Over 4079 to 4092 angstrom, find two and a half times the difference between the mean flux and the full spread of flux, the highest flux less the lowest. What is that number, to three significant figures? 124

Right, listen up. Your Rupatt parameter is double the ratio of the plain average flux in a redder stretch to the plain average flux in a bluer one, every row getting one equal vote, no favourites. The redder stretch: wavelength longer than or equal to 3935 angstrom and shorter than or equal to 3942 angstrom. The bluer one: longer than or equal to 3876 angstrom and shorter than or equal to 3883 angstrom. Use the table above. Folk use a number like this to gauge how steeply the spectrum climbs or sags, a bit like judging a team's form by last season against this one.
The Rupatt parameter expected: 1.83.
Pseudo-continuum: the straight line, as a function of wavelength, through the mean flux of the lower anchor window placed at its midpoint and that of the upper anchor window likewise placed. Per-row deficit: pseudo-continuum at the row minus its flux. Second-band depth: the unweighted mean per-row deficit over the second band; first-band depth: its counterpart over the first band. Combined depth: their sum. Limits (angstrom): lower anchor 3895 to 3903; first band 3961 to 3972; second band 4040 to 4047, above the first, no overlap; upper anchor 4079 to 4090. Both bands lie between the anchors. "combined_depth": 16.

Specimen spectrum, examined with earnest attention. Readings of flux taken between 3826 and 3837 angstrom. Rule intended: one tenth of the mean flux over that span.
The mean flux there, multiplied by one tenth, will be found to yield 6.01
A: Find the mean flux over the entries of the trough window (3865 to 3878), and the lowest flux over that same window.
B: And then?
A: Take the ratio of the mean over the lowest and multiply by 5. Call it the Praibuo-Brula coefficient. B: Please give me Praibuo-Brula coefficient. 5.3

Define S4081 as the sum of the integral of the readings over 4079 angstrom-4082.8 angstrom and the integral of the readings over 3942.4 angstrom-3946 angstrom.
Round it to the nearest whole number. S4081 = 421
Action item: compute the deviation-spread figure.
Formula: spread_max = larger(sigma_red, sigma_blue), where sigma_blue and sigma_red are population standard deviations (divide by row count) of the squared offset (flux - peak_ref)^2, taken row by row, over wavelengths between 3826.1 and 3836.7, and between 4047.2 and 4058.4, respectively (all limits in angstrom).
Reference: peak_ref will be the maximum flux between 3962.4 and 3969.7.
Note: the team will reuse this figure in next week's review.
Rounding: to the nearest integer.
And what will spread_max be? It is 32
